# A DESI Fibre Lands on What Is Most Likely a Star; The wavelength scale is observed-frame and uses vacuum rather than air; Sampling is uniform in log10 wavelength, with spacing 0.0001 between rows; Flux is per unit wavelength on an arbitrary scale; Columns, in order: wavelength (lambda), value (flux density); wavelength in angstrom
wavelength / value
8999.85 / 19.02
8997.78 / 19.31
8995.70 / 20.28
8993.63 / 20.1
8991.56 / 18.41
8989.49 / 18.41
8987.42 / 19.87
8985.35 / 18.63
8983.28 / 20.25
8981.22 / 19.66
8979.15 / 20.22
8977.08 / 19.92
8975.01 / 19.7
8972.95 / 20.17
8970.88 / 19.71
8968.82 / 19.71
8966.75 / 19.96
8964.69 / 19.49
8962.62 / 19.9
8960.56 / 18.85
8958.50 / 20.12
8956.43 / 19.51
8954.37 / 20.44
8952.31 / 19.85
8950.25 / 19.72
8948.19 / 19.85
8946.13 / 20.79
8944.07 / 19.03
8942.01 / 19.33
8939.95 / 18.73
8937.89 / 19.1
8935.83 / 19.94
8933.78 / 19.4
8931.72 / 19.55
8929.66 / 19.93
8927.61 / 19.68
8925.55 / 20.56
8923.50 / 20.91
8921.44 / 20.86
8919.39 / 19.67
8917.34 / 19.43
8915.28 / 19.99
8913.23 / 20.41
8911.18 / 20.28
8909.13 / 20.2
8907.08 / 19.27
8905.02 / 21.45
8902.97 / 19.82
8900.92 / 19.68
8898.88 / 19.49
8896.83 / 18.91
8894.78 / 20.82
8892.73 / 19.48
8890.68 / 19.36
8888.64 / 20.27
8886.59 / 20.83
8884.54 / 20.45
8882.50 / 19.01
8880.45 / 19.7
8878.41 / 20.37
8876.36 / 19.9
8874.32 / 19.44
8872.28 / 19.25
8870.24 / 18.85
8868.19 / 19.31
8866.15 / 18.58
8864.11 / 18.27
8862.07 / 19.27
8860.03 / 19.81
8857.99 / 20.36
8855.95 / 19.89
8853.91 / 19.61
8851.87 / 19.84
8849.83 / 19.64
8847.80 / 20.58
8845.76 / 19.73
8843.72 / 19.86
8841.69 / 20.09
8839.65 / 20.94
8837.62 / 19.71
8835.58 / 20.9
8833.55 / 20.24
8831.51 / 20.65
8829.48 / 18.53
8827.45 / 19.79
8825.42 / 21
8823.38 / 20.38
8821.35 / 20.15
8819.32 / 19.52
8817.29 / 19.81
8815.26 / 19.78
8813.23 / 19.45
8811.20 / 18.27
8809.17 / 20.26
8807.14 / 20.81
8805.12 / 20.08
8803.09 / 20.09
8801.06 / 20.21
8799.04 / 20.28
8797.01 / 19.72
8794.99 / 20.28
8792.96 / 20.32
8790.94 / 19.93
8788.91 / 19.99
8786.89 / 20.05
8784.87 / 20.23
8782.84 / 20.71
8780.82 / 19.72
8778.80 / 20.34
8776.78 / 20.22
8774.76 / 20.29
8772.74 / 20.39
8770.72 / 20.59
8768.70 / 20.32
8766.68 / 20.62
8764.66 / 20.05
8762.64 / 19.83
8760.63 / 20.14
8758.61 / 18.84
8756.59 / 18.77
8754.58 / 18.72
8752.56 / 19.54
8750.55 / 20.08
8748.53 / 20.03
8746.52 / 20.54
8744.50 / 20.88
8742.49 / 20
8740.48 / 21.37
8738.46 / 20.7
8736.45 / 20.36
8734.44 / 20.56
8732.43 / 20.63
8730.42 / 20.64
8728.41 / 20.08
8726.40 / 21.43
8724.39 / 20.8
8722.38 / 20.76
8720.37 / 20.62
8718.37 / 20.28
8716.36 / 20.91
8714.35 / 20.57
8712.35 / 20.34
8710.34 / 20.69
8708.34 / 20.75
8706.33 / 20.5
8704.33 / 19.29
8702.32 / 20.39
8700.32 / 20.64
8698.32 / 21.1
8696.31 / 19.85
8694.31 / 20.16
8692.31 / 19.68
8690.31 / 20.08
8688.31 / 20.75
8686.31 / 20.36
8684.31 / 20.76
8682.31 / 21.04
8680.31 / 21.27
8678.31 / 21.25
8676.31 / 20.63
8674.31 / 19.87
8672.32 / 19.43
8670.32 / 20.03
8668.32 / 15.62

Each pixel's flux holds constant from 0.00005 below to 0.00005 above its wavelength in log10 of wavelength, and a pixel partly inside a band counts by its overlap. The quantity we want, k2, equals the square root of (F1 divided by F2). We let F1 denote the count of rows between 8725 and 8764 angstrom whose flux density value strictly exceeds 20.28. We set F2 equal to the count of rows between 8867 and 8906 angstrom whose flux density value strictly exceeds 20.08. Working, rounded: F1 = 9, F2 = 6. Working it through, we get 1.22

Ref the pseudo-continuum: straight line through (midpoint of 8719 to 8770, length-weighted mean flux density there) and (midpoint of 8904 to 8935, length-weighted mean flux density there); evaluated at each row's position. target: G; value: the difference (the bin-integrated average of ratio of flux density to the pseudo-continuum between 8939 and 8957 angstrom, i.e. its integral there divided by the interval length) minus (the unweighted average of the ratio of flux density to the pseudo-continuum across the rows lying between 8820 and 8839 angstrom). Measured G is -0.017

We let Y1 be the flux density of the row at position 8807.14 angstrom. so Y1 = 20.81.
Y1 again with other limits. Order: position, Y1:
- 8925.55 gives 20.56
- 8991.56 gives 18.41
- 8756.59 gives 18.77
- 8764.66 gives 20.05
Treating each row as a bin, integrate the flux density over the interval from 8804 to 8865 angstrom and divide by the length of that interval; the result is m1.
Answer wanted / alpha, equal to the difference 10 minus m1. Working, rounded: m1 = 19.9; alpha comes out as -9.9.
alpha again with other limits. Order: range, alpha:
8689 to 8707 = -10.2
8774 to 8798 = -10.2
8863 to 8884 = -9.3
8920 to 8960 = -9.8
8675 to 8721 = -10.5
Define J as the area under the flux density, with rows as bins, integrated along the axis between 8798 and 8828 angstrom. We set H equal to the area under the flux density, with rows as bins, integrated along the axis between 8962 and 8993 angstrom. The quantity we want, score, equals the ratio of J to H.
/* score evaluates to 0.99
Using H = 608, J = 600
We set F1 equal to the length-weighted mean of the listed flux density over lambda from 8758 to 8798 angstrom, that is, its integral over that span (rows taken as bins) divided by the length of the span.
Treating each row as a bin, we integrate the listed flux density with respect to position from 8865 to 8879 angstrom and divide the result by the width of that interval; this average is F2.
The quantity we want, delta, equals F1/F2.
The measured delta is 1.04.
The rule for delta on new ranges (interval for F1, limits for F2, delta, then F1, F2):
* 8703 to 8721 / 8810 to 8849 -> 1.02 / 20.44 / 20.0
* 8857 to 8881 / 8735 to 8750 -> 0.95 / 19.42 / 20.5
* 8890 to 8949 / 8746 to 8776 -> 1.00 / 19.86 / 19.9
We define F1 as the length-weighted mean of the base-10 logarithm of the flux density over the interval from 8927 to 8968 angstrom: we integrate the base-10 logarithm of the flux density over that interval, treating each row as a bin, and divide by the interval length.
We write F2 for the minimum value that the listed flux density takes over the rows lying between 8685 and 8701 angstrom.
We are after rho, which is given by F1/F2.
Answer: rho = 0.0657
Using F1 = 1.29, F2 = 19.68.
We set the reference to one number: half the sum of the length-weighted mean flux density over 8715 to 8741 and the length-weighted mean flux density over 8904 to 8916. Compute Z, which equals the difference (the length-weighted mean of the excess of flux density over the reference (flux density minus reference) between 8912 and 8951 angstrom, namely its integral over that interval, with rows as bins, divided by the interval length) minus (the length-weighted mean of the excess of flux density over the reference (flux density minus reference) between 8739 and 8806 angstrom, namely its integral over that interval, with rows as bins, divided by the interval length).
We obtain -0.26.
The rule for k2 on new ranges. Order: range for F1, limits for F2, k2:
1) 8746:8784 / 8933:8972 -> 1.63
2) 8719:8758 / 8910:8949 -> 1.41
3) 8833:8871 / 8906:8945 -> 0.82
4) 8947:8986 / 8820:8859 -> 0.32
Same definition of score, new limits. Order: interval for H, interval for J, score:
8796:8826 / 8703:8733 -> 1.03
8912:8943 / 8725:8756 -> 1.03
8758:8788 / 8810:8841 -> 1.02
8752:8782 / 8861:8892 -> 1.01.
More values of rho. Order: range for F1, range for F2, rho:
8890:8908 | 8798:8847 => 0.0709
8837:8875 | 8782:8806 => 0.0656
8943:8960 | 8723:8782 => 0.0694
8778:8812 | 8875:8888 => 0.0685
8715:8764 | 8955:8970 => 0.0693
